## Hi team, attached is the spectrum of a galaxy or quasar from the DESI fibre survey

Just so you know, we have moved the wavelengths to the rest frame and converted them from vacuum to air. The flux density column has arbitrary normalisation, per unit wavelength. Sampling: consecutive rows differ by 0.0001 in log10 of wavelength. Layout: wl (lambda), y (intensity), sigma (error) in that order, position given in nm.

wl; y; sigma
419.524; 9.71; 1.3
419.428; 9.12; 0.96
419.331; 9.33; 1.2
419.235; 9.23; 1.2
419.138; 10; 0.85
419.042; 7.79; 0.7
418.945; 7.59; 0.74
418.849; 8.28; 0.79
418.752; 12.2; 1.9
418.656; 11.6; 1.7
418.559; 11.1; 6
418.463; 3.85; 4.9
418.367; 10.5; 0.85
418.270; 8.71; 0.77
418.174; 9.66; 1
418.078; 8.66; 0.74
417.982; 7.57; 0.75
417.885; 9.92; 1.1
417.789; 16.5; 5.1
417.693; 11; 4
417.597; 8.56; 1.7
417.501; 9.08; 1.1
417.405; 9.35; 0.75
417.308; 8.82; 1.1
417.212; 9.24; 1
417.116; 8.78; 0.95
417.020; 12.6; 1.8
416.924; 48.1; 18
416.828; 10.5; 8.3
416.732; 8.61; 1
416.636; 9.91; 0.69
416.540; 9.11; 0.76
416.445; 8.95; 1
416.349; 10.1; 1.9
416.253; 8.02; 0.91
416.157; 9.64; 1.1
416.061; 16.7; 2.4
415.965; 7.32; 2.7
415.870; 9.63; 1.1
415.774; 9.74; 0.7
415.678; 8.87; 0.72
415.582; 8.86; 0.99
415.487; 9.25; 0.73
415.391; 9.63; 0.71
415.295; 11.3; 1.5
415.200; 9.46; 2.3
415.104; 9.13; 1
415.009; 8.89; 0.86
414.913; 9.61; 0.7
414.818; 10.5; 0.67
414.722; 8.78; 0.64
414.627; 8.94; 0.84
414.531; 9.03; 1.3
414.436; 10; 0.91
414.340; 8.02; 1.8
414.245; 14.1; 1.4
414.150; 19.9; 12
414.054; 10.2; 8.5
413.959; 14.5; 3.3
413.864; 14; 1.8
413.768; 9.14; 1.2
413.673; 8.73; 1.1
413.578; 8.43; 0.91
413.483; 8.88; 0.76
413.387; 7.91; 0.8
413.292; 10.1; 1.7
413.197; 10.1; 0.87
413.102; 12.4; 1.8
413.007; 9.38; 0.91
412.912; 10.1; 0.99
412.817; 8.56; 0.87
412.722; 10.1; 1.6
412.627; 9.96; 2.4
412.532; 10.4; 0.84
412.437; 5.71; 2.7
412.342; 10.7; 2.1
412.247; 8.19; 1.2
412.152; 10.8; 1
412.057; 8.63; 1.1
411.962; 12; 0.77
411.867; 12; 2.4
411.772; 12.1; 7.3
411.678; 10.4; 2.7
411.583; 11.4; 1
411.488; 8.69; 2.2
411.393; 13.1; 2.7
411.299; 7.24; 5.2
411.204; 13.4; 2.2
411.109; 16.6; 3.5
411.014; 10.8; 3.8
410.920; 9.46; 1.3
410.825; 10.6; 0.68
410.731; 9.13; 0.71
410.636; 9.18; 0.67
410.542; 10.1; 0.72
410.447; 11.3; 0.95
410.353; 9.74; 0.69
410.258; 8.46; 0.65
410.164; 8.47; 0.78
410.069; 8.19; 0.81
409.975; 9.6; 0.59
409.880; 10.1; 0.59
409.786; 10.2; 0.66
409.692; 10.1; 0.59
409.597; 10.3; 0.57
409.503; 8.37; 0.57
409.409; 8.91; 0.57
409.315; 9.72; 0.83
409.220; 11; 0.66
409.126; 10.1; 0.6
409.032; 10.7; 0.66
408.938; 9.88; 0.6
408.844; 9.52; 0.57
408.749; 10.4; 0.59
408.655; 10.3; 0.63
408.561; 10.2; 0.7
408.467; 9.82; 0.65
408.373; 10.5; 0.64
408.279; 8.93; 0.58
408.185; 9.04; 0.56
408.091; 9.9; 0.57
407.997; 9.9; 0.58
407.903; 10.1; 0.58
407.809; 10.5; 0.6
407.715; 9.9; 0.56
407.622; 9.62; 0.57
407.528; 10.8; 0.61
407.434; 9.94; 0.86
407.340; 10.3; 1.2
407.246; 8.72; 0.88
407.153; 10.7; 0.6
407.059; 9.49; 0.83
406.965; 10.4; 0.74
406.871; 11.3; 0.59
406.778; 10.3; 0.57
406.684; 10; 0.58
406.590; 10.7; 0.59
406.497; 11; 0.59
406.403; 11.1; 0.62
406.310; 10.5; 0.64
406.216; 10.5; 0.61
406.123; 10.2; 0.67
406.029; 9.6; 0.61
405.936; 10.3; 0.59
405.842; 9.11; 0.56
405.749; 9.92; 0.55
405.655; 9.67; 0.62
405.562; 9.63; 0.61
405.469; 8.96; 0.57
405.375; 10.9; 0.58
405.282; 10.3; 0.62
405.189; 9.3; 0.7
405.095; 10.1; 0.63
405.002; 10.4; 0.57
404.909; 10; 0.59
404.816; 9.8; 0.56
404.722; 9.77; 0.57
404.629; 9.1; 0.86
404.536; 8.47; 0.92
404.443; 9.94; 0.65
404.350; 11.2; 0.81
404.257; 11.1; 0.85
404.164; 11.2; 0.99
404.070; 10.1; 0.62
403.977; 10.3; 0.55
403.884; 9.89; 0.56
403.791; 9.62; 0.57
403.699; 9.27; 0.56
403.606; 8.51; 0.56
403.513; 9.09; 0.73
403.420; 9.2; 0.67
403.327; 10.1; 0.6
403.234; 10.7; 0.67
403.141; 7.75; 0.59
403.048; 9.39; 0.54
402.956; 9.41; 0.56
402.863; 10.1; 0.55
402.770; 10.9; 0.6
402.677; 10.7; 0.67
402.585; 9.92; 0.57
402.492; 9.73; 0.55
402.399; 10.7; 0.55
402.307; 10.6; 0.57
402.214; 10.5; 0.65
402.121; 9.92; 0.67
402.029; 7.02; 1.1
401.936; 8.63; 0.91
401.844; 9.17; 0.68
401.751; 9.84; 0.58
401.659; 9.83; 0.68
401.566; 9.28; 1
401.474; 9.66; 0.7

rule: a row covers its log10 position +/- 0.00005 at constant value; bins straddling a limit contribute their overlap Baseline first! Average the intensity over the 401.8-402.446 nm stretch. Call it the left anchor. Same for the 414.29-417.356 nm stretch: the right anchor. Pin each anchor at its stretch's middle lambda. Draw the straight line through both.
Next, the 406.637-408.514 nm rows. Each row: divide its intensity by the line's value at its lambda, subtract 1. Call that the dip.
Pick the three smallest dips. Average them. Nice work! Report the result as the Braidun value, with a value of -0.12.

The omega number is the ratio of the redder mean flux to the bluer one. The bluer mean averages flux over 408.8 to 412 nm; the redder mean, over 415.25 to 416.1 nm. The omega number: 0.98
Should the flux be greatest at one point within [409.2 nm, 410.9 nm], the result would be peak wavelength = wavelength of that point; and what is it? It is 410.447 nm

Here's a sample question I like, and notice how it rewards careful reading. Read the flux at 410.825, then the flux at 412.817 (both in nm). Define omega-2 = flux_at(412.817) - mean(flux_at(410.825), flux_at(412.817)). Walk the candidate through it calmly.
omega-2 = -1.0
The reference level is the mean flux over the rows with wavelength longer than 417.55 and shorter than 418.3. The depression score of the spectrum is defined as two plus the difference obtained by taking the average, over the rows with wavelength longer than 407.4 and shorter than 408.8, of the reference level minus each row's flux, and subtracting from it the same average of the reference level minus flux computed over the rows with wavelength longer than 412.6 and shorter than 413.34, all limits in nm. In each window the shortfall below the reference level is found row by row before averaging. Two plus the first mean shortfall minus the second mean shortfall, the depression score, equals 2.1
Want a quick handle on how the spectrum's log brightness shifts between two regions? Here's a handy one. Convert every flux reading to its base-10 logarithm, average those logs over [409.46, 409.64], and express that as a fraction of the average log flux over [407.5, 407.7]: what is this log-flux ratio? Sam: 0.96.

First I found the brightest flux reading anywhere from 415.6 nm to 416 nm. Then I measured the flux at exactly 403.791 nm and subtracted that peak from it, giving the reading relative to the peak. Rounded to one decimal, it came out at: -0.1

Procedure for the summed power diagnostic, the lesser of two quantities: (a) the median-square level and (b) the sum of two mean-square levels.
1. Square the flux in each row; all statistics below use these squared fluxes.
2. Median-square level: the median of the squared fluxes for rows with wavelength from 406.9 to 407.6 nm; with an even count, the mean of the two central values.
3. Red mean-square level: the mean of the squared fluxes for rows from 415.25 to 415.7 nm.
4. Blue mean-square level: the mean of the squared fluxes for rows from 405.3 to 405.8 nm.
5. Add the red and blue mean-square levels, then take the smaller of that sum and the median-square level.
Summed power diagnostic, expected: 106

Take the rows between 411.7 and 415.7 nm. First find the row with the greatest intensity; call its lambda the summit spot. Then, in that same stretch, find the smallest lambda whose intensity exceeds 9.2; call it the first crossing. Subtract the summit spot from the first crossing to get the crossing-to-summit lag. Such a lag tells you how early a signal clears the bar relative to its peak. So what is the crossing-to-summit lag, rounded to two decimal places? -2.38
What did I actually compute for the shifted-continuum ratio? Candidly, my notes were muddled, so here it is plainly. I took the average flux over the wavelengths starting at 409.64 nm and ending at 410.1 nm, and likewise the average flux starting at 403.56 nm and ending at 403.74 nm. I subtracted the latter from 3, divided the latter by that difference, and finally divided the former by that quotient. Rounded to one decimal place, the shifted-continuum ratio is -6.4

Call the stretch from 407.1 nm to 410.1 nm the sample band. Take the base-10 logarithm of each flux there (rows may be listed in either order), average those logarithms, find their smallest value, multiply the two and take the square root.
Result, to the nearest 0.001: 0.953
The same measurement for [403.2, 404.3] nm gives 0.962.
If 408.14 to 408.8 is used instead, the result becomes 0.972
